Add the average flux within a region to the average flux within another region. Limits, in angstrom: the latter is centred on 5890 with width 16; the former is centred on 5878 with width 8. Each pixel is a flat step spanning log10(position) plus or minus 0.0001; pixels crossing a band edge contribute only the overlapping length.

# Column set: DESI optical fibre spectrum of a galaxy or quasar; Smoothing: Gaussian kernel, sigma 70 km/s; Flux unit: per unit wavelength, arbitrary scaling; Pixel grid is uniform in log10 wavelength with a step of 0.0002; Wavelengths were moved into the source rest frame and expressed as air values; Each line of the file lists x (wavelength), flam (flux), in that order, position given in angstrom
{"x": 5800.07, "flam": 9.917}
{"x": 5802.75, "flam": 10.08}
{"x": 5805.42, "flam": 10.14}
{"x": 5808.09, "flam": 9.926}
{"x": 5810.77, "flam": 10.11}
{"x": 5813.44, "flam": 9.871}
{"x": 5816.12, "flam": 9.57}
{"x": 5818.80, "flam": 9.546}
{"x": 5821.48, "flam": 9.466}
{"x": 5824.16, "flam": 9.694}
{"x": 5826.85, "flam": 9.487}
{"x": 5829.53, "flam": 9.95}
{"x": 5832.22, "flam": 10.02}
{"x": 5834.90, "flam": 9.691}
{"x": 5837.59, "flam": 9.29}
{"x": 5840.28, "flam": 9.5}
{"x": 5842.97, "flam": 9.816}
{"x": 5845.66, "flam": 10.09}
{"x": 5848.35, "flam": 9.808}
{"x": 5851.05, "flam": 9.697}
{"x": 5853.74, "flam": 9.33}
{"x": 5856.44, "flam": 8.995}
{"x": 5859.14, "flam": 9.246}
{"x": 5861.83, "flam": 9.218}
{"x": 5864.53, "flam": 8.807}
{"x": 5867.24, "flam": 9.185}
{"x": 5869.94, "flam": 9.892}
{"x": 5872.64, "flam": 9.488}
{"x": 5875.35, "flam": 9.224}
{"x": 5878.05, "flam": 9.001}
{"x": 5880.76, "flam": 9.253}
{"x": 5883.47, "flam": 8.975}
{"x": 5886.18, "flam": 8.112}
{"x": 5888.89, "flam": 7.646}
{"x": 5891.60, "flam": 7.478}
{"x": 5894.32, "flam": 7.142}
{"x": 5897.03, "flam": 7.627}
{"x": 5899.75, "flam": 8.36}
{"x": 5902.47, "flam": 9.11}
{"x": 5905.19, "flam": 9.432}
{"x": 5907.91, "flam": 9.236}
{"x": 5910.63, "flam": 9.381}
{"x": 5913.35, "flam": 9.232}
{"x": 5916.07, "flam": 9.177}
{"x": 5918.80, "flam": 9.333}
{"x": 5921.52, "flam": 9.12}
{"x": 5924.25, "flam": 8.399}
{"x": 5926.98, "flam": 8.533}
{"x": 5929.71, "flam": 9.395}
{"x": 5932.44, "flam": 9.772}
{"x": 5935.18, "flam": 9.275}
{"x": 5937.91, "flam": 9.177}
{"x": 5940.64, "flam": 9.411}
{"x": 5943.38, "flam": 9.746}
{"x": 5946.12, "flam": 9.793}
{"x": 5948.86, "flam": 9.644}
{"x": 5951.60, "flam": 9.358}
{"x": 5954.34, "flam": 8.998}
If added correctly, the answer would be 17.0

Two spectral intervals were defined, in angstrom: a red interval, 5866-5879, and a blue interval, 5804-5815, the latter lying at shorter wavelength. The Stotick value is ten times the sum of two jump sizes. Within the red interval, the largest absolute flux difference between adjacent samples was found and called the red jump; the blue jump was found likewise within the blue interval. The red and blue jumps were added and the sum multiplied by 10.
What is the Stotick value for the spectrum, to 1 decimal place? 9.5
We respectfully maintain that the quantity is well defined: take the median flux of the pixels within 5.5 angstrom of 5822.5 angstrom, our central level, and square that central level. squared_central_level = 91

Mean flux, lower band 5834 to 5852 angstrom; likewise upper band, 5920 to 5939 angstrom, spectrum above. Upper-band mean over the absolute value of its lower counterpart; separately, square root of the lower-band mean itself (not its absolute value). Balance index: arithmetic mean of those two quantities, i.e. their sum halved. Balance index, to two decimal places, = 2.03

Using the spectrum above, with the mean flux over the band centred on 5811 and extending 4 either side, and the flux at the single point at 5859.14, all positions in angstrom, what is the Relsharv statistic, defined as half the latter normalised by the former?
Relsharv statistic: 0.464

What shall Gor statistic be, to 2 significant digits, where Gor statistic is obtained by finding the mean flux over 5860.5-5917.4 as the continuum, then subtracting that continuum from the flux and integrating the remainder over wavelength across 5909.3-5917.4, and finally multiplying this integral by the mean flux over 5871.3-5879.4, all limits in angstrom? 34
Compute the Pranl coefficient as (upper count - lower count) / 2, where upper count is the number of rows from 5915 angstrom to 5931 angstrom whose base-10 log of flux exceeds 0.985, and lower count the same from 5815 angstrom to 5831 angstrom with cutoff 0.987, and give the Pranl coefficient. -0.50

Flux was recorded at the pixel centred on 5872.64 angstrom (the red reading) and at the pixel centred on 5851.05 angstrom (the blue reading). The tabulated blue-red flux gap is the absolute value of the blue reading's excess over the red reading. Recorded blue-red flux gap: 0.21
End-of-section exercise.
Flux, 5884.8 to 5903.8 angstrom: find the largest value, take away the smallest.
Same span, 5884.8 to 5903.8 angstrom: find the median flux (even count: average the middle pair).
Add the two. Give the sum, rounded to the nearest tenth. 9.6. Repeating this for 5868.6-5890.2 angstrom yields 11.4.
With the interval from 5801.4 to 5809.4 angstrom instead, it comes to 10.3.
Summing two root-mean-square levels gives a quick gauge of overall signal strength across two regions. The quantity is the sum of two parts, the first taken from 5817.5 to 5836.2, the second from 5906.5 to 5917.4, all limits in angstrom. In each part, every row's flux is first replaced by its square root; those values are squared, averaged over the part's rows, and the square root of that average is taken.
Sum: 6.16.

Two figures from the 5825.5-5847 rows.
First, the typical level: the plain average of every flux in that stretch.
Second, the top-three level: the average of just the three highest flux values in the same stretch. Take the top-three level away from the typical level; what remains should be -0.29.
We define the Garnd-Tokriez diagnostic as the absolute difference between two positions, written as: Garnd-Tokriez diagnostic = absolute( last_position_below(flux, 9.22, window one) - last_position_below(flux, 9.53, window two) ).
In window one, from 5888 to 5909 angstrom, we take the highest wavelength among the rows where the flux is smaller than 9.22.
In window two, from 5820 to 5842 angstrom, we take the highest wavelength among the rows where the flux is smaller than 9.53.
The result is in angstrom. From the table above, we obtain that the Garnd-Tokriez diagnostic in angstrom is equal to 62.2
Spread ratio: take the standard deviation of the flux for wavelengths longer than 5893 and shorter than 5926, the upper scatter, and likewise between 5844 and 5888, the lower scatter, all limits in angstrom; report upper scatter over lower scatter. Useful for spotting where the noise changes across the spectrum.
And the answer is 1.6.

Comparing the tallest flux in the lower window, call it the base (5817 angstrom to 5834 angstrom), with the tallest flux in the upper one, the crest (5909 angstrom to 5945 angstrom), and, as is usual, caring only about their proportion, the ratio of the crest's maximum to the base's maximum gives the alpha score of 0.98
